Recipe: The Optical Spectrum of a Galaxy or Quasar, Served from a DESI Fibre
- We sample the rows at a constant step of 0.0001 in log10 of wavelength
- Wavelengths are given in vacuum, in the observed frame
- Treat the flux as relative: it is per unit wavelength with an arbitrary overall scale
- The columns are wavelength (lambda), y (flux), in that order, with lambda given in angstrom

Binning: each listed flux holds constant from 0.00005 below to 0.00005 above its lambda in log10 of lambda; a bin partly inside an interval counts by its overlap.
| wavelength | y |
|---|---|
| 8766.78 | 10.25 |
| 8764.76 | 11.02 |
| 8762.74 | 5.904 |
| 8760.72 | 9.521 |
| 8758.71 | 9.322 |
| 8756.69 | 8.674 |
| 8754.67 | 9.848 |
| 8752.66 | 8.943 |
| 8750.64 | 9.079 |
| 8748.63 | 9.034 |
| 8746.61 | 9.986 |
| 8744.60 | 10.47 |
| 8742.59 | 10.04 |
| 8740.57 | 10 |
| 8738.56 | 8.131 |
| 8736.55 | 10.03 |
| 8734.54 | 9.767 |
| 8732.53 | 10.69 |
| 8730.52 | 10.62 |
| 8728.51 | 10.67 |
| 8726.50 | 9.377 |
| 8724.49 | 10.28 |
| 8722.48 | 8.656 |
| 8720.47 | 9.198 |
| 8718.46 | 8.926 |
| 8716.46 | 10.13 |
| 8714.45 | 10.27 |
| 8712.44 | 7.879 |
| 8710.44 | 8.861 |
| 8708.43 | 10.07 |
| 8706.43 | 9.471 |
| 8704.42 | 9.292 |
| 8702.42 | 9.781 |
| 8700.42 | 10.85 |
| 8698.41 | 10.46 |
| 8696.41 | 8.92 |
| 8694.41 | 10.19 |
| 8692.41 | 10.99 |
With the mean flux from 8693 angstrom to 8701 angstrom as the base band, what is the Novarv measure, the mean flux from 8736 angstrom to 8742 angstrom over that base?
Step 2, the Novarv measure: 0.93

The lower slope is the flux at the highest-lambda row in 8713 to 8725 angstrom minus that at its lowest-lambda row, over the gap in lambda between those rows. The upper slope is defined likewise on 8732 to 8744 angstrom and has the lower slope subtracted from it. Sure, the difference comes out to -0.1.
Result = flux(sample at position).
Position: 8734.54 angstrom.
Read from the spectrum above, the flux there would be 9.767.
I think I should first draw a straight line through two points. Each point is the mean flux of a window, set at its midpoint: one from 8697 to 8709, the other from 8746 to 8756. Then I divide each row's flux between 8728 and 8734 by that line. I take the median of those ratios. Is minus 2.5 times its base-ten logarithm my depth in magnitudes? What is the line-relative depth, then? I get -0.11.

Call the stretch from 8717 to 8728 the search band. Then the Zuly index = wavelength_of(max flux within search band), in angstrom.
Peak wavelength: 8724.49 angstrom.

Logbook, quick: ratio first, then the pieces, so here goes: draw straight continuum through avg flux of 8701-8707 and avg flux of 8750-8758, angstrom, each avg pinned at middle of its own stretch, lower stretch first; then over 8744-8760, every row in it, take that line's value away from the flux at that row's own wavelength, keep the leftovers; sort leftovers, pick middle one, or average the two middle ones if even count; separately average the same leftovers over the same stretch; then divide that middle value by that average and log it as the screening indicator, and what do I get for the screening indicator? 0.3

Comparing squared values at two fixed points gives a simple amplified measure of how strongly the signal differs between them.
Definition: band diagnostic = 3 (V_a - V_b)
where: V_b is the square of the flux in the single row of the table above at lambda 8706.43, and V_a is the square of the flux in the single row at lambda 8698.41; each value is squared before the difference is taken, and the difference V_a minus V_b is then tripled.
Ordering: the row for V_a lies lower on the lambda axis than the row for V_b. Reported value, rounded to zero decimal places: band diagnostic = 59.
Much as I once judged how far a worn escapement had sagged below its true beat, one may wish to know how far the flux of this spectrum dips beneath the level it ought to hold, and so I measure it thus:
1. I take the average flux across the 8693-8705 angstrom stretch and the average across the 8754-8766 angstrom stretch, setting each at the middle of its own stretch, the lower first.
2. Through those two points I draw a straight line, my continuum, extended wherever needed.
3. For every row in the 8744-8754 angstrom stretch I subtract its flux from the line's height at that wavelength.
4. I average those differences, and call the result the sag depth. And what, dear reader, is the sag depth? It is -0.3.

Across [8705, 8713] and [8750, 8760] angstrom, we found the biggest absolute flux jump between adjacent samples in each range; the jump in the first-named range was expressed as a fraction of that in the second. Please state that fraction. 1.0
